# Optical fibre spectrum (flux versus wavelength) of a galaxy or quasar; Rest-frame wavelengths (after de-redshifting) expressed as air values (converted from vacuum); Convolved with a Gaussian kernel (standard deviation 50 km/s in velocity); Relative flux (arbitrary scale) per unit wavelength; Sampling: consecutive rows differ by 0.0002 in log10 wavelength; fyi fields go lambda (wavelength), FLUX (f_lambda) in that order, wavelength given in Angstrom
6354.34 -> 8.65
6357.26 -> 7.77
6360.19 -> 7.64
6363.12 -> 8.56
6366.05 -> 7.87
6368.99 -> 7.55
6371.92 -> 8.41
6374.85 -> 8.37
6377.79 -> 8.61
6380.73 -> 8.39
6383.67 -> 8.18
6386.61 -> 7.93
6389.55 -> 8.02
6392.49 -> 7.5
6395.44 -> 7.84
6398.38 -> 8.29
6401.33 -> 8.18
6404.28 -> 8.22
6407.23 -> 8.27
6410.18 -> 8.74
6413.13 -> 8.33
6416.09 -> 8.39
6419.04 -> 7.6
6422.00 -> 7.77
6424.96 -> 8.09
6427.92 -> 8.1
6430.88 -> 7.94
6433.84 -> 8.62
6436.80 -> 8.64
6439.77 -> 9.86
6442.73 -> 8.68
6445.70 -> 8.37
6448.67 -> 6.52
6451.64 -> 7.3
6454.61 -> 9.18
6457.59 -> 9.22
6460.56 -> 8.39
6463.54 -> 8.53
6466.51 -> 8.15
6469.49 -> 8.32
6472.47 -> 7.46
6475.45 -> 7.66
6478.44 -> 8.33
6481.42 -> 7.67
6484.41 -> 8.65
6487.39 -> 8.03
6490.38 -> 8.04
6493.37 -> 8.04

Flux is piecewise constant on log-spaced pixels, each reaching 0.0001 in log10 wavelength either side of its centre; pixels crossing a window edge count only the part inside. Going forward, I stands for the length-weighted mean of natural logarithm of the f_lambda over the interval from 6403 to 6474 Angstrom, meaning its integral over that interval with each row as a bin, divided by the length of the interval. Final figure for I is 2.11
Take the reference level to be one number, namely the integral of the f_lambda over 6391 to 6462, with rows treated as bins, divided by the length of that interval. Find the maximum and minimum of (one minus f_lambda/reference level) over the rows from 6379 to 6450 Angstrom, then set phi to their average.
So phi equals 0.01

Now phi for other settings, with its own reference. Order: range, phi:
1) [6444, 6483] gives 0.05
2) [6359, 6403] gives 0.02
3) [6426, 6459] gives 0.01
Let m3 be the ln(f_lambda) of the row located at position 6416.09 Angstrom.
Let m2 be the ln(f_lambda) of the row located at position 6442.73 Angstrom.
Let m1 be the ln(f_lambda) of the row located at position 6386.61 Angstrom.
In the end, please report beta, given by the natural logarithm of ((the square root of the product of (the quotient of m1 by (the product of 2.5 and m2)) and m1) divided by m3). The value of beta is -0.87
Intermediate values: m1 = 2.07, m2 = 2.16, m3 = 2.13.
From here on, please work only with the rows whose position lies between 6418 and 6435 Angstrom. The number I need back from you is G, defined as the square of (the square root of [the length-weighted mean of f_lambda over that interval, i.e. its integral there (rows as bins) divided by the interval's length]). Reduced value 8.02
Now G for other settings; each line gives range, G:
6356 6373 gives 7.96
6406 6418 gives 8.41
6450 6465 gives 8.50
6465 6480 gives 7.99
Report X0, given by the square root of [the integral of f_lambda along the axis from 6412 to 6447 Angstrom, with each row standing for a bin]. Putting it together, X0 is 17.1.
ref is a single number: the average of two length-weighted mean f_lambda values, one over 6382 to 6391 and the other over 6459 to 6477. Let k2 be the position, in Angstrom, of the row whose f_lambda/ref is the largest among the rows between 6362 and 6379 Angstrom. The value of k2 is 6377.79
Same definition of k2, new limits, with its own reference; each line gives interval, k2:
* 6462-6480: 6463.54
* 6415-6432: 6416.09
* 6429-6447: 6439.77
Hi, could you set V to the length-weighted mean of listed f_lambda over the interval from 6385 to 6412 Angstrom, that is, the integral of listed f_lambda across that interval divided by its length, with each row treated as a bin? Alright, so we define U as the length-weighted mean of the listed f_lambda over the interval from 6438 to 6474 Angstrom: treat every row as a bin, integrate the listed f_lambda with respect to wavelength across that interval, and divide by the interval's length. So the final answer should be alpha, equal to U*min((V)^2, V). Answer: 67.6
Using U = 8.33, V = 8.12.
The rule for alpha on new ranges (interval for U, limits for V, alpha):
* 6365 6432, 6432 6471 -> 68.5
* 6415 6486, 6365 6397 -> 66.3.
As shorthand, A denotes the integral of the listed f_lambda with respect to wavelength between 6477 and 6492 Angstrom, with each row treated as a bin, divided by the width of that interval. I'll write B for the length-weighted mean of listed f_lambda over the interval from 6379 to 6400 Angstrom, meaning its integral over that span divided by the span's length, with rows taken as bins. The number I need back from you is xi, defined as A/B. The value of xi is 1.01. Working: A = 8.14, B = 8.03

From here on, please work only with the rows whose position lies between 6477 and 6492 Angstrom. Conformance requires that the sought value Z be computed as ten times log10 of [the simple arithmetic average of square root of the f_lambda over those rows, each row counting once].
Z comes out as 4.55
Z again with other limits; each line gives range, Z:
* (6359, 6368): 4.52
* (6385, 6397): 4.47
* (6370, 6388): 4.60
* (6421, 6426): 4.50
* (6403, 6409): 4.58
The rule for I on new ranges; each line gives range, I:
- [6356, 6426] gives 2.09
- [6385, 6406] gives 2.08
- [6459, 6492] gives 2.09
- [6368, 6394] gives 2.09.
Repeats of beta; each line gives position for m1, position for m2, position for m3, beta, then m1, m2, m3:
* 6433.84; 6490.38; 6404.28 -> -0.80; 2.15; 2.08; 2.11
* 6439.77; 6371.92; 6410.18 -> -0.78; 2.29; 2.13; 2.17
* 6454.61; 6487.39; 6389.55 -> -0.76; 2.22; 2.08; 2.08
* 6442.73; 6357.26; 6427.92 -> -0.78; 2.16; 2.05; 2.09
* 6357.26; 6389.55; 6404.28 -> -0.85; 2.05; 2.08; 2.11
